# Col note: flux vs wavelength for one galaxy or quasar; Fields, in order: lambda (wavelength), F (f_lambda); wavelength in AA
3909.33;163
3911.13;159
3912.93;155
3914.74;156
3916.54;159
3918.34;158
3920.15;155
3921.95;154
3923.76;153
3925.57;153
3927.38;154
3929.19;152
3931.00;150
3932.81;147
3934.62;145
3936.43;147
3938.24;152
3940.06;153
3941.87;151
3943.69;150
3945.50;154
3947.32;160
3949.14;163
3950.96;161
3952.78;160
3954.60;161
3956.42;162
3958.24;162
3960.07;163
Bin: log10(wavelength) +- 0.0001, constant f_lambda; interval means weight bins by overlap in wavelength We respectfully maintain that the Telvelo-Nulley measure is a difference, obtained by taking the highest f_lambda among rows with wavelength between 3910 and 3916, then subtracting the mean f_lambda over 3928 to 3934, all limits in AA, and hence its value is 9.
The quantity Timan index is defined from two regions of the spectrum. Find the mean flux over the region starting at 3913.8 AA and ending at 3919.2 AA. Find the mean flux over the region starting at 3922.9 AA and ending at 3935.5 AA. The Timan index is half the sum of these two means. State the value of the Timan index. 154.1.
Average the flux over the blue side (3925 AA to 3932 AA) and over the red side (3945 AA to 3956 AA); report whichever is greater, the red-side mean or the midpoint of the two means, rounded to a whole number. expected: 160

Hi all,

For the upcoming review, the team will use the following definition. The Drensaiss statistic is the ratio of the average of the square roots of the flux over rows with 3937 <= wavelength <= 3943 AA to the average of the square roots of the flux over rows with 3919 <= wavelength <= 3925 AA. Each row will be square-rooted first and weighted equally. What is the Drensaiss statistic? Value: 0.99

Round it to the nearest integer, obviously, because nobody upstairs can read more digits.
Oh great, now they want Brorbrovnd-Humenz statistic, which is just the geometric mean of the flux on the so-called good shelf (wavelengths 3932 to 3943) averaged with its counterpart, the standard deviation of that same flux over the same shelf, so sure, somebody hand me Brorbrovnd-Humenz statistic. 76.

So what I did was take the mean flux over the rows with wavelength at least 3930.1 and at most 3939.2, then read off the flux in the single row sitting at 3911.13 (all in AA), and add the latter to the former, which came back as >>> 307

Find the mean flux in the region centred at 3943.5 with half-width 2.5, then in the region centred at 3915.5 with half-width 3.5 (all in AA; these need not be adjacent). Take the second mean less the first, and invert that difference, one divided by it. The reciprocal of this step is 0.2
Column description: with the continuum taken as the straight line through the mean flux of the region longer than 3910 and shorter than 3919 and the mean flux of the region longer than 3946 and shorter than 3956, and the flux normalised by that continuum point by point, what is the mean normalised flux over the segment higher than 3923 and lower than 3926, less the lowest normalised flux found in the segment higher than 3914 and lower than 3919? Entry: -0.025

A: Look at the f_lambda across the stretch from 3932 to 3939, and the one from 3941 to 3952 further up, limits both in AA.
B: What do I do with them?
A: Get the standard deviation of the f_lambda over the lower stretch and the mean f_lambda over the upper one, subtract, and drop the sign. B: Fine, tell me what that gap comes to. 154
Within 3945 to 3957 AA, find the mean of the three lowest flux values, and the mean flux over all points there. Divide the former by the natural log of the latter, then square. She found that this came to 969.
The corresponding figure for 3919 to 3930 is 920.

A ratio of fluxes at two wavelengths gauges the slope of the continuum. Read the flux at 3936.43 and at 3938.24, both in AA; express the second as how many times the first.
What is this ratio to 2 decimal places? 1.03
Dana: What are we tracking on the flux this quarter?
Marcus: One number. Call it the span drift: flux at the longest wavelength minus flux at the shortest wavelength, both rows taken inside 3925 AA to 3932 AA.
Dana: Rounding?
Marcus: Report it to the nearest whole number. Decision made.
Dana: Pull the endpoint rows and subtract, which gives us -3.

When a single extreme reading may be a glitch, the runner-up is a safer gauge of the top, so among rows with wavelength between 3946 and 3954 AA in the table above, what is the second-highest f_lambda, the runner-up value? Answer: 161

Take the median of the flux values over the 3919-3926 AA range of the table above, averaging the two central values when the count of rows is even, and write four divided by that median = 0.0261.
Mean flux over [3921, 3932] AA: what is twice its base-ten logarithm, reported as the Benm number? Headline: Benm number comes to 4.367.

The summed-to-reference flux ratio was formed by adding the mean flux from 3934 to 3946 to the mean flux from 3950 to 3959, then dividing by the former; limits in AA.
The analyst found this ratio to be 2.07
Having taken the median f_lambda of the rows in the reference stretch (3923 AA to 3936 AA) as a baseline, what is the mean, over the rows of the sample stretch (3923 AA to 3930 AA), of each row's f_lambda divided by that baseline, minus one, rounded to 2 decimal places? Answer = 0.01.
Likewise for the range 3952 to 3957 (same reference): 0.06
